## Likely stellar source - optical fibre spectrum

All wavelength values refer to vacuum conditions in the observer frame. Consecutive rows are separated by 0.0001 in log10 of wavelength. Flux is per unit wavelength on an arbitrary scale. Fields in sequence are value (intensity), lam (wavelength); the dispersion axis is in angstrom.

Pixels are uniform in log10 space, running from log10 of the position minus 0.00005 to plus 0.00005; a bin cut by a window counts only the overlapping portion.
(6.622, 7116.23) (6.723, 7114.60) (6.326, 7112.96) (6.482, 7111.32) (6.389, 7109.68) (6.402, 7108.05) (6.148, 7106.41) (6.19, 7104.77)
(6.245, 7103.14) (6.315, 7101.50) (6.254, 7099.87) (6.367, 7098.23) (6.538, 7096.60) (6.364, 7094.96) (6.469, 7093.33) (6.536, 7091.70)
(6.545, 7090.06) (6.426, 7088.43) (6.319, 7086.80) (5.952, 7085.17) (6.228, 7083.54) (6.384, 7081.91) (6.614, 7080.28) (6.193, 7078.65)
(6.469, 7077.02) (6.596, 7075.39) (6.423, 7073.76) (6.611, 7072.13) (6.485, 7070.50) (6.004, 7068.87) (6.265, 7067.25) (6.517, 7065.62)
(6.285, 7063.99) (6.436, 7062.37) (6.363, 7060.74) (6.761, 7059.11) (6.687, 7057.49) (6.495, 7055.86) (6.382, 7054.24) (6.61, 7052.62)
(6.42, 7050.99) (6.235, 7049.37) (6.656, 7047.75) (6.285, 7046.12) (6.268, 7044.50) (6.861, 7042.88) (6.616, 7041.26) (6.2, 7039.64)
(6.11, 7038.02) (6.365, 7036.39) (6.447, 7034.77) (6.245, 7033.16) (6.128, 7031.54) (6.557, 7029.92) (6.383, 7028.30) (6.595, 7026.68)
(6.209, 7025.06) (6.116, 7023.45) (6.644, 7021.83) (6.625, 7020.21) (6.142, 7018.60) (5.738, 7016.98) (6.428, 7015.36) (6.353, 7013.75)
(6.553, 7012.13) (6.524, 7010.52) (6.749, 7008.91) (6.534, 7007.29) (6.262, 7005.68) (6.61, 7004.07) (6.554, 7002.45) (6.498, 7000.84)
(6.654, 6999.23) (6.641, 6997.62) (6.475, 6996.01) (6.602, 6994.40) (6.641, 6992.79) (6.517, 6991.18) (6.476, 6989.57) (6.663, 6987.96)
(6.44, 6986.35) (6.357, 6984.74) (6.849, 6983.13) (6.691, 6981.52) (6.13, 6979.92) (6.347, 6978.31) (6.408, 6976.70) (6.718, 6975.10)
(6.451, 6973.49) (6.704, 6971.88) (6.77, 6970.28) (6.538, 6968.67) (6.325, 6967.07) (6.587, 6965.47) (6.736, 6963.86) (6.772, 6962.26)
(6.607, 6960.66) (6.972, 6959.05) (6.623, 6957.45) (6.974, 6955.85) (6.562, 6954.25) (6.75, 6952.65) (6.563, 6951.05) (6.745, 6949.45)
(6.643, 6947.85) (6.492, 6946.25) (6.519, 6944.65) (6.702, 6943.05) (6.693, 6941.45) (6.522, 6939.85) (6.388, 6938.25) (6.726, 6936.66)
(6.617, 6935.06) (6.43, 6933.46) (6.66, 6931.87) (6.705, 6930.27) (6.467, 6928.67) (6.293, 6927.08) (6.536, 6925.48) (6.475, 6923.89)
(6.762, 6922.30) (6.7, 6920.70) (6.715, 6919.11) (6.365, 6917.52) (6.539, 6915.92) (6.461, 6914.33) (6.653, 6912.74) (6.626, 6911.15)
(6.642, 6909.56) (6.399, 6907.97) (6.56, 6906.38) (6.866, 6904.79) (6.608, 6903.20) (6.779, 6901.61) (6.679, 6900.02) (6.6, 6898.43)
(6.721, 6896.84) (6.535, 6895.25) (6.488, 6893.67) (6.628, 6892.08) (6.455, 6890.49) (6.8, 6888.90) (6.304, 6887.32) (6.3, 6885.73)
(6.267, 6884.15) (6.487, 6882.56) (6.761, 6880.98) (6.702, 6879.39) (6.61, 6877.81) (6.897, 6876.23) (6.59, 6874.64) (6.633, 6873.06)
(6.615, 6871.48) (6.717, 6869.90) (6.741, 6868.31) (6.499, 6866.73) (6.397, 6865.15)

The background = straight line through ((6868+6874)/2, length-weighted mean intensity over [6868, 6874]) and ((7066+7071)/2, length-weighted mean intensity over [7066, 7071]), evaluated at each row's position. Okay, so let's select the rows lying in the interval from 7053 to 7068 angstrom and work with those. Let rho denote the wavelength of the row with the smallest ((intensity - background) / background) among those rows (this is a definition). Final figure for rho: 7067.25 angstrom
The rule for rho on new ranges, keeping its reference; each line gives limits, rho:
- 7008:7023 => 7016.98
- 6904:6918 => 6917.52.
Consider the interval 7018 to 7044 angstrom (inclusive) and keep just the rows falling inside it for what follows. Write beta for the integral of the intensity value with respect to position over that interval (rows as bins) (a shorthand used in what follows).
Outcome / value 166.2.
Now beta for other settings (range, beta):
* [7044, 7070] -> 166.9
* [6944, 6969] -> 166.4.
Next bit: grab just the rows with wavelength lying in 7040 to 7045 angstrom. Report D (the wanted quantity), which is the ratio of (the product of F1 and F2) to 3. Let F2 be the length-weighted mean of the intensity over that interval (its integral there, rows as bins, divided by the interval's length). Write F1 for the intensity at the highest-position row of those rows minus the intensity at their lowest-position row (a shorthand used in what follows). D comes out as -0.8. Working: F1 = -0.3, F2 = 6.57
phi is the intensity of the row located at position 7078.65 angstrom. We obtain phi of 6.193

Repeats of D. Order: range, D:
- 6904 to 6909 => -1.0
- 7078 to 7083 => 0.4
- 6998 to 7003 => -0.2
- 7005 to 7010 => 1.1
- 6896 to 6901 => -0.1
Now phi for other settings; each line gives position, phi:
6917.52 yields 6.365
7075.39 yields 6.596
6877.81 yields 6.61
